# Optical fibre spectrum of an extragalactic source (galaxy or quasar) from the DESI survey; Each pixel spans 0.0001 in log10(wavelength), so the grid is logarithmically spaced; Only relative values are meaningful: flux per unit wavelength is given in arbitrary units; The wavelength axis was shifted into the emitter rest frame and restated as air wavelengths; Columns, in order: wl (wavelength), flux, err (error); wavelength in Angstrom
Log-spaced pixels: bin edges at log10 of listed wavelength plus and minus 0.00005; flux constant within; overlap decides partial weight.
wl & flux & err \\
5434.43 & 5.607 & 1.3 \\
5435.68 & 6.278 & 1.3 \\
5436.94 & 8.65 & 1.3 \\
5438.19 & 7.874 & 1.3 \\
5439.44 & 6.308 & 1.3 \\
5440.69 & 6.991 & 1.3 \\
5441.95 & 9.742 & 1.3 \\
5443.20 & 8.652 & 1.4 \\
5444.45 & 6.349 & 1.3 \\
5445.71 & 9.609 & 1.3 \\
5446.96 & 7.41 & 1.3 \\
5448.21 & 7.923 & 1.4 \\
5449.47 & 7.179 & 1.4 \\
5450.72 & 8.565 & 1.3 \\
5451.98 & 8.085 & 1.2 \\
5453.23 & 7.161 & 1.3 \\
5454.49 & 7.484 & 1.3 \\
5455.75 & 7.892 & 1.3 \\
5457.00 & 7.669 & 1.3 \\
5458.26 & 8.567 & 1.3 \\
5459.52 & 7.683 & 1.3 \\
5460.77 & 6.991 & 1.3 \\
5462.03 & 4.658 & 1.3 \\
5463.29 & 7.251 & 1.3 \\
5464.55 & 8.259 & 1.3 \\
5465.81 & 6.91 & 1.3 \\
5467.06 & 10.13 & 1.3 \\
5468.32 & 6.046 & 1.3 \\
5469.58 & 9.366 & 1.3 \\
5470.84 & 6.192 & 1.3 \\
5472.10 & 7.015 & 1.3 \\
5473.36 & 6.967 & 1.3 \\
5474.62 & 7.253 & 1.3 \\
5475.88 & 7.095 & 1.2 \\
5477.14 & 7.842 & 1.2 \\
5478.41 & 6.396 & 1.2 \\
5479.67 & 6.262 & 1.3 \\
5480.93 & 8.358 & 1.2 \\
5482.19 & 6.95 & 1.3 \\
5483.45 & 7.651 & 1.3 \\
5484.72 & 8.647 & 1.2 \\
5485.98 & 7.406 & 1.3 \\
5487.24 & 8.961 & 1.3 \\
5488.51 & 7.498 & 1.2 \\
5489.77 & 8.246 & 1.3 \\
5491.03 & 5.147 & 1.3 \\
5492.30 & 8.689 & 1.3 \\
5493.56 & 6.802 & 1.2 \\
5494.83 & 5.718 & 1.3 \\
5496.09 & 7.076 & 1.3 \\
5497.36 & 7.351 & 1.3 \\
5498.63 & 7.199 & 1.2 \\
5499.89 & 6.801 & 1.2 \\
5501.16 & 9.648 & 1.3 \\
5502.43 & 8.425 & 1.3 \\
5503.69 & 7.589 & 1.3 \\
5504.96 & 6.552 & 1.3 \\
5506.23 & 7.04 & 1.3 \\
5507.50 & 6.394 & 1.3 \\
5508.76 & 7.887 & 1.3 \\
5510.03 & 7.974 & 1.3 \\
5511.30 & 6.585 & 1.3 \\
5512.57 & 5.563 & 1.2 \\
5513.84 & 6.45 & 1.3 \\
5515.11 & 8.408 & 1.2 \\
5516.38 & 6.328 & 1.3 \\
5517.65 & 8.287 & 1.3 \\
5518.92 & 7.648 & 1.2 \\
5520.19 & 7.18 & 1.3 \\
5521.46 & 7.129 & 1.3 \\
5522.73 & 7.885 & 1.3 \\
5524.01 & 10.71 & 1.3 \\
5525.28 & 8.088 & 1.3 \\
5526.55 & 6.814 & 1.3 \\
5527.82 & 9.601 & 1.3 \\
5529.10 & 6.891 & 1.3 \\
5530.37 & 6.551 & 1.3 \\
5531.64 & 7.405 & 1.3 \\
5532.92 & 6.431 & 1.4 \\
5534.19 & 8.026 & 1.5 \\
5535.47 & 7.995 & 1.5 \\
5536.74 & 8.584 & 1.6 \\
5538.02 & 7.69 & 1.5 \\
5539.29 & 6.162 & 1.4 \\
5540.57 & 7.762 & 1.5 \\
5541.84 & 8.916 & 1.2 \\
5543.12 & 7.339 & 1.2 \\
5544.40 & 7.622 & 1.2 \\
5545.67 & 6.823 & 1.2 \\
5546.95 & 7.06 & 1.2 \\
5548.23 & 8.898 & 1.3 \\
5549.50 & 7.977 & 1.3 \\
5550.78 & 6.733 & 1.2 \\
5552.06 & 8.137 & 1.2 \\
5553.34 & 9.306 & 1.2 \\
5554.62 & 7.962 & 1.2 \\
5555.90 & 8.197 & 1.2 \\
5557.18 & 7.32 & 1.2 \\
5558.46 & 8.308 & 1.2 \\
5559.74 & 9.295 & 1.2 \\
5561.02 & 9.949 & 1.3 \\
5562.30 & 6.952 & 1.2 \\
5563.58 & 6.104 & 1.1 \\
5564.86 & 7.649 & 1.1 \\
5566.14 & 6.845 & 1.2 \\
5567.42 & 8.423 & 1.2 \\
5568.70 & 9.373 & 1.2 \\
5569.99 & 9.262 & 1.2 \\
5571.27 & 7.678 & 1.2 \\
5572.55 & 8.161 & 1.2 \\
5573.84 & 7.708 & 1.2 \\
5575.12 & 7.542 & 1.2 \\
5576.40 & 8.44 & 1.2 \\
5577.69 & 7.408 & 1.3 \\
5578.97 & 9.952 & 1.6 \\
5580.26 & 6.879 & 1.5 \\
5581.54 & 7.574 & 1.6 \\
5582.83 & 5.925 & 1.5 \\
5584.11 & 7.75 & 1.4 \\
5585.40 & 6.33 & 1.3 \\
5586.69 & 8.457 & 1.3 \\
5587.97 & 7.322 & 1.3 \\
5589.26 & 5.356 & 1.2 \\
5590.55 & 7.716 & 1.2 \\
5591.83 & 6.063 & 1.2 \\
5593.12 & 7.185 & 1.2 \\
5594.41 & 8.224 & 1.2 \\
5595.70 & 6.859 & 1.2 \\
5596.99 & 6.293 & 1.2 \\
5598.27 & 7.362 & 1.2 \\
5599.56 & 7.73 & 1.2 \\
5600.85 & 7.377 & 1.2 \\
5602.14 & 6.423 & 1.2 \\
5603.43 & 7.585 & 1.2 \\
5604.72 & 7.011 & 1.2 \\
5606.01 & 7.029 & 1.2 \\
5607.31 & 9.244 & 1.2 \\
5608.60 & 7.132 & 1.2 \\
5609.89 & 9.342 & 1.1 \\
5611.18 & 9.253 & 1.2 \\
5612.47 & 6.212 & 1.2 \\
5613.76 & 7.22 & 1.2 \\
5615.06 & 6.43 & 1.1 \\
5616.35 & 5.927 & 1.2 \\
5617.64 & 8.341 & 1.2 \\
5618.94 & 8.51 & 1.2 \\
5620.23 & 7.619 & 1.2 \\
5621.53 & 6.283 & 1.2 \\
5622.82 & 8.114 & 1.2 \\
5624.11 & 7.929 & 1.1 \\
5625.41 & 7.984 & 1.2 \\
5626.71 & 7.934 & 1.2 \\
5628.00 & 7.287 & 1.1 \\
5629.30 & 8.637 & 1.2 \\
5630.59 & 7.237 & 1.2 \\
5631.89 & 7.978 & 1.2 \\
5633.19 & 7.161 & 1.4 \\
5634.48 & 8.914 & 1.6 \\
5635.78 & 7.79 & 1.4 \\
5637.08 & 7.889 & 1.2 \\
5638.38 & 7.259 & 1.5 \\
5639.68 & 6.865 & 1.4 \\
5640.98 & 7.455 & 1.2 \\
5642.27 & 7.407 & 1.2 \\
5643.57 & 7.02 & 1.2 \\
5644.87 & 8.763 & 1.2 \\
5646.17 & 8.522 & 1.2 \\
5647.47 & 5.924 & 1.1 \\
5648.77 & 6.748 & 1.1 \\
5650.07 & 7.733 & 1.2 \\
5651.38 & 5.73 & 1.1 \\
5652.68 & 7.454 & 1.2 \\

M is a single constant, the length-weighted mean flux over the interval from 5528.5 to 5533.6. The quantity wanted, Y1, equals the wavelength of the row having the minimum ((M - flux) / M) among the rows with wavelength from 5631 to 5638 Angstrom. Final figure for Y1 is 5634.48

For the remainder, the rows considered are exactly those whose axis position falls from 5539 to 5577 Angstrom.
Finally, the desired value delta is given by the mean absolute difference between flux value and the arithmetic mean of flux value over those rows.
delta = 0.8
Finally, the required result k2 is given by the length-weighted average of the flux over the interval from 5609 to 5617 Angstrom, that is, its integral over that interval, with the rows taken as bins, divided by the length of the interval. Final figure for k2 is 7.40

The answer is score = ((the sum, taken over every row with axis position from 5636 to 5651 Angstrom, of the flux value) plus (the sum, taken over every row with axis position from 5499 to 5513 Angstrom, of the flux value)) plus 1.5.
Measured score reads 164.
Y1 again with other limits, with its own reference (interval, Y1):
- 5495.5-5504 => 5501.16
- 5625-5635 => 5634.48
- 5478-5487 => 5484.72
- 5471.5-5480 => 5477.14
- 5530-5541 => 5536.74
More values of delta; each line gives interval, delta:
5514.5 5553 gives 0.8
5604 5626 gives 0.9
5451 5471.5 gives 0.9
